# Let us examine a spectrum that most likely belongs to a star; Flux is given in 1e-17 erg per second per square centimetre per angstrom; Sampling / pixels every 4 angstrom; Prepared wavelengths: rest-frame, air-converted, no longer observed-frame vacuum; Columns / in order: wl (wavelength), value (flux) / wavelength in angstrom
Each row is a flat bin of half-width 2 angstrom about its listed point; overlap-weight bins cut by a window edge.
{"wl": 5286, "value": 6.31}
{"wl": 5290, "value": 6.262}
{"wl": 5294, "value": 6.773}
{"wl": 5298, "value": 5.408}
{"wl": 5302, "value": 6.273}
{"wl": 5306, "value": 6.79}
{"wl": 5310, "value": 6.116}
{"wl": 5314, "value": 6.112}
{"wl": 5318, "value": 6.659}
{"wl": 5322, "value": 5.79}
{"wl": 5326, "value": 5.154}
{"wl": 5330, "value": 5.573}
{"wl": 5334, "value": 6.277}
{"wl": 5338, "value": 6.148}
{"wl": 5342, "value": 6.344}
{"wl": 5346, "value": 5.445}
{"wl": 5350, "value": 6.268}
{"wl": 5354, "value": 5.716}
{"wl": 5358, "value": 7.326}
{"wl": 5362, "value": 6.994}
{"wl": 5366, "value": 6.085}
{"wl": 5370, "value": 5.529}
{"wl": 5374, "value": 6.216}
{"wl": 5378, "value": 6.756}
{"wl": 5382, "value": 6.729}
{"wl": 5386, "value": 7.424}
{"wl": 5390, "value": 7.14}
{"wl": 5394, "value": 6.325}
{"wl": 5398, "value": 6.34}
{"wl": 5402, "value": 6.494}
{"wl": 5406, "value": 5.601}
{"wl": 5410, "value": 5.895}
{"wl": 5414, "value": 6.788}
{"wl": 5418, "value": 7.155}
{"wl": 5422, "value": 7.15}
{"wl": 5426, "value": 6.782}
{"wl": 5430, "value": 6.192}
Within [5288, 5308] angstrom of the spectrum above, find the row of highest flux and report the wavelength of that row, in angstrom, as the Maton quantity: 5306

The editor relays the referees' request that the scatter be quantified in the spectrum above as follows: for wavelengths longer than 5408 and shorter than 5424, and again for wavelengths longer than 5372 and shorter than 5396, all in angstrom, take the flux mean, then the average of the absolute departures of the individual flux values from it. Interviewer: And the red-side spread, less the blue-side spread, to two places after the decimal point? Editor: 0.08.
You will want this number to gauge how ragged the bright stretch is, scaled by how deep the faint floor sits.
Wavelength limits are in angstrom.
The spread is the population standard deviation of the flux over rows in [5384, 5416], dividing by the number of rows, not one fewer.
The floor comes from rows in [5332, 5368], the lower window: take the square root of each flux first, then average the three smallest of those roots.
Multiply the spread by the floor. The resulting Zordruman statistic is 1.36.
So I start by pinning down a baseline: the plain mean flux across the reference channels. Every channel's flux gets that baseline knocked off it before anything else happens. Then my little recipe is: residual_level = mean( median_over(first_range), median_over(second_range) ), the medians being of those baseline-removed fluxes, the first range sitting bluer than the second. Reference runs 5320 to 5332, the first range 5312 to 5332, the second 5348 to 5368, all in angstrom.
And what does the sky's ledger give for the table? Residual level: 0.5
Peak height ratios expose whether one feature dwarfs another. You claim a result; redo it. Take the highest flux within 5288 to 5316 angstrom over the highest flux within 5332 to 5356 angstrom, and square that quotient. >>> 1.15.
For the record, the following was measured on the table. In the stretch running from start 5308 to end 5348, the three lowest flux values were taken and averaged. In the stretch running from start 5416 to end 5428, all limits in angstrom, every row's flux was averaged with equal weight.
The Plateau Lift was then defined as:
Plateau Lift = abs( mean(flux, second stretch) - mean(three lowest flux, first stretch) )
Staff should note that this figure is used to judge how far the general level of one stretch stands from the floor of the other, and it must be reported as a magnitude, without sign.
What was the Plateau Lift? 1.64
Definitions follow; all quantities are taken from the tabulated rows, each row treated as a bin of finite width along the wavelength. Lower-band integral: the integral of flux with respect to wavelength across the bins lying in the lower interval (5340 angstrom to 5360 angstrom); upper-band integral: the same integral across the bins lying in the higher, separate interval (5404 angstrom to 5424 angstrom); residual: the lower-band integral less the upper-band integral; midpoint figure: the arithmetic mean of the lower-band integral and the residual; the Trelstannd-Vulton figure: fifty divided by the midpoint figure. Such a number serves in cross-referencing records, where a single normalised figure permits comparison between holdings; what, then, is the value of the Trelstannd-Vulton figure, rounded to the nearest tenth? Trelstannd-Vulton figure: 0.8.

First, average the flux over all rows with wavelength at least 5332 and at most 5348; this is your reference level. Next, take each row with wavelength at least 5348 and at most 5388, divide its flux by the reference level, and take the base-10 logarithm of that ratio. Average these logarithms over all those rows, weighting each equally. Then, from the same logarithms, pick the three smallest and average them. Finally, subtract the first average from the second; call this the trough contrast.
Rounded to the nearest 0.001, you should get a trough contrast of -0.050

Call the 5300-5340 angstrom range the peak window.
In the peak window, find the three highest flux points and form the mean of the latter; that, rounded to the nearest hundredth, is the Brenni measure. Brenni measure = 6.58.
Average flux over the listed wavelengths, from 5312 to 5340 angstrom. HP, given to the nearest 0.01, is 5.96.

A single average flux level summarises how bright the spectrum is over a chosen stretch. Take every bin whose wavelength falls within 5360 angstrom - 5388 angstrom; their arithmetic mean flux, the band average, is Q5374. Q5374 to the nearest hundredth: 6.53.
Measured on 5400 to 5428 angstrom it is 6.55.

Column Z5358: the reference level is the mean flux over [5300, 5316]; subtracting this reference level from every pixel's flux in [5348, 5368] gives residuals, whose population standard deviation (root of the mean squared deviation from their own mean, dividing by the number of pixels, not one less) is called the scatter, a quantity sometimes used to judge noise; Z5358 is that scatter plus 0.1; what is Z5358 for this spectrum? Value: 0.69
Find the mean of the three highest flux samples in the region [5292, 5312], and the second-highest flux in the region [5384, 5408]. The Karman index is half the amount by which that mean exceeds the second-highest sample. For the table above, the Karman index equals -0.26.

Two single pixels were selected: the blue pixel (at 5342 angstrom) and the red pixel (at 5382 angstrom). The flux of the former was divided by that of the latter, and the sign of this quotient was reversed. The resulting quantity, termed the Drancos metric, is -0.94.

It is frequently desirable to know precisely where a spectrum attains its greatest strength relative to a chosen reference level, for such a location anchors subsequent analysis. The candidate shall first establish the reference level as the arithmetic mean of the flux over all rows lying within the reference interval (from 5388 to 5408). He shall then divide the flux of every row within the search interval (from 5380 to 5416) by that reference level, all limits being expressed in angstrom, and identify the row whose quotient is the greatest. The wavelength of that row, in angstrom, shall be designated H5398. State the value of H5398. 5386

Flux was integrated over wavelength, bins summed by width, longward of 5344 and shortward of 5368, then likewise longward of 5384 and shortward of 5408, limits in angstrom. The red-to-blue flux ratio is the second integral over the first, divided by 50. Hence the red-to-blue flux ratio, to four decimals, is 0.0208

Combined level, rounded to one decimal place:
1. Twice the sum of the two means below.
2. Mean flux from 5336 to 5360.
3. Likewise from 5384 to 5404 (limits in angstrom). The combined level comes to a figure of 25.9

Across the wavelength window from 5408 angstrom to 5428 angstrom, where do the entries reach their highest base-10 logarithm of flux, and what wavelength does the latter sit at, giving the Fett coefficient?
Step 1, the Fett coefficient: 5418 angstrom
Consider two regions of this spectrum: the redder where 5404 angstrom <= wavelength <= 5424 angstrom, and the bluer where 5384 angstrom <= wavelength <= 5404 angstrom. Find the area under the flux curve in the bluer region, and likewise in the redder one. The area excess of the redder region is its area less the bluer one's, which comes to -5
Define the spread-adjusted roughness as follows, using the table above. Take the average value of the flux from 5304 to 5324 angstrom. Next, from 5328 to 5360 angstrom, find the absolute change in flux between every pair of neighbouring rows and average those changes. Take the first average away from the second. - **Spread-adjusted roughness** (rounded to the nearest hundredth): -5.59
